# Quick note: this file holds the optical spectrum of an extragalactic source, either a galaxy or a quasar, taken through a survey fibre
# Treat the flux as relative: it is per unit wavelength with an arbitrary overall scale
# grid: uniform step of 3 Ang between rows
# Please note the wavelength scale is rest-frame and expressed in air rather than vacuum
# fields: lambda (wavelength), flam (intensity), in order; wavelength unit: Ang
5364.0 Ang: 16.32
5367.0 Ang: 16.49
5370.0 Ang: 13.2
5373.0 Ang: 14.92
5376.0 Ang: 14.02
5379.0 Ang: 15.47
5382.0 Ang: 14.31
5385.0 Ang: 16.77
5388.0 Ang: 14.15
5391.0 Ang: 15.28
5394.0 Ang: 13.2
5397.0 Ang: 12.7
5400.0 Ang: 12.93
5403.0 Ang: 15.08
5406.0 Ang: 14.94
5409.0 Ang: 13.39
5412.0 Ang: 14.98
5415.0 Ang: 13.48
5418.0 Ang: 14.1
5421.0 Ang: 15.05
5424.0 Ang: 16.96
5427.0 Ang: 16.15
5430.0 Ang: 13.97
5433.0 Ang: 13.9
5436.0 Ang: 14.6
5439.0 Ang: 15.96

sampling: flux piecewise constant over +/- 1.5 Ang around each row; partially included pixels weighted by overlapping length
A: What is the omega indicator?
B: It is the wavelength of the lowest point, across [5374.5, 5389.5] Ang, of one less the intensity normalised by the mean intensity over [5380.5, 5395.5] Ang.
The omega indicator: 5385.0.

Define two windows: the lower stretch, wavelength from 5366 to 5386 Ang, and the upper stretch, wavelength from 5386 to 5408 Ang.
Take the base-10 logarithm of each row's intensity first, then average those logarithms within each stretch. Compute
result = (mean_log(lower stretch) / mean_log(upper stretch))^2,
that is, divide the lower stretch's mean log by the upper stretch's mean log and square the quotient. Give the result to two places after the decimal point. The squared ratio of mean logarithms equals 1.05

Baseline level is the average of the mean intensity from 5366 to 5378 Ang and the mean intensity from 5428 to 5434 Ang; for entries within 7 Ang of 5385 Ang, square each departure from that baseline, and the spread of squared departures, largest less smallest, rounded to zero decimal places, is 6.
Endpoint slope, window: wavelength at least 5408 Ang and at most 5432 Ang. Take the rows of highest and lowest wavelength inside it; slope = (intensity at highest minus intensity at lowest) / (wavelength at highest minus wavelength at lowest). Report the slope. 0.03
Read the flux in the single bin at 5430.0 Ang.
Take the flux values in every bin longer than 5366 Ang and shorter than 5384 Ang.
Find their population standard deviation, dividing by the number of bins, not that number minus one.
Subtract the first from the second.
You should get -12.9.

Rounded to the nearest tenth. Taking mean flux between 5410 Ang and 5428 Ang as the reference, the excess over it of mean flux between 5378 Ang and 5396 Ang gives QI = -0.3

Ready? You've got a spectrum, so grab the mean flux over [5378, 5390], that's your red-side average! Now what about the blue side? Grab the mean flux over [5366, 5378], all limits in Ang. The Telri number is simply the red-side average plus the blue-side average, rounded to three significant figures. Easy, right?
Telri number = 29.8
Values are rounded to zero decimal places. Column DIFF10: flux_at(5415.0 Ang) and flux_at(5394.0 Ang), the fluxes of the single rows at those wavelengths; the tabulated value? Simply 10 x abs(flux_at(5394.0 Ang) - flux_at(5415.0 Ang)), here 3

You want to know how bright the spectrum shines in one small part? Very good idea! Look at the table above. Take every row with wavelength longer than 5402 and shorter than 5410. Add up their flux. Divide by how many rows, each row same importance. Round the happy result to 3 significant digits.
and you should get 14.5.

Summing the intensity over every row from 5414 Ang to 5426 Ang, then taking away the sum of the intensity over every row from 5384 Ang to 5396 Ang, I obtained 0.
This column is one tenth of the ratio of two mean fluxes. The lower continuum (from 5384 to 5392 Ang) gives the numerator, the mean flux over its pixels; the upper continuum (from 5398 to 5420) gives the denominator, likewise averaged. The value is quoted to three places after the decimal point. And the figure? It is 0.109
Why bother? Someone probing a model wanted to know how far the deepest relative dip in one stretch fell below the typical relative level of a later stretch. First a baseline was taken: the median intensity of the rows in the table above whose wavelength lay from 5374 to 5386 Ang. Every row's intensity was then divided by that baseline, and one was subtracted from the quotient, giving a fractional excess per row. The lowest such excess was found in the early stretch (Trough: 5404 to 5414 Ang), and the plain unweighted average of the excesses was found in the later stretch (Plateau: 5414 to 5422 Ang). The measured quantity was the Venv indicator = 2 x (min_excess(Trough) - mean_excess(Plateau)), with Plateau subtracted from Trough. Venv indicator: -0.11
